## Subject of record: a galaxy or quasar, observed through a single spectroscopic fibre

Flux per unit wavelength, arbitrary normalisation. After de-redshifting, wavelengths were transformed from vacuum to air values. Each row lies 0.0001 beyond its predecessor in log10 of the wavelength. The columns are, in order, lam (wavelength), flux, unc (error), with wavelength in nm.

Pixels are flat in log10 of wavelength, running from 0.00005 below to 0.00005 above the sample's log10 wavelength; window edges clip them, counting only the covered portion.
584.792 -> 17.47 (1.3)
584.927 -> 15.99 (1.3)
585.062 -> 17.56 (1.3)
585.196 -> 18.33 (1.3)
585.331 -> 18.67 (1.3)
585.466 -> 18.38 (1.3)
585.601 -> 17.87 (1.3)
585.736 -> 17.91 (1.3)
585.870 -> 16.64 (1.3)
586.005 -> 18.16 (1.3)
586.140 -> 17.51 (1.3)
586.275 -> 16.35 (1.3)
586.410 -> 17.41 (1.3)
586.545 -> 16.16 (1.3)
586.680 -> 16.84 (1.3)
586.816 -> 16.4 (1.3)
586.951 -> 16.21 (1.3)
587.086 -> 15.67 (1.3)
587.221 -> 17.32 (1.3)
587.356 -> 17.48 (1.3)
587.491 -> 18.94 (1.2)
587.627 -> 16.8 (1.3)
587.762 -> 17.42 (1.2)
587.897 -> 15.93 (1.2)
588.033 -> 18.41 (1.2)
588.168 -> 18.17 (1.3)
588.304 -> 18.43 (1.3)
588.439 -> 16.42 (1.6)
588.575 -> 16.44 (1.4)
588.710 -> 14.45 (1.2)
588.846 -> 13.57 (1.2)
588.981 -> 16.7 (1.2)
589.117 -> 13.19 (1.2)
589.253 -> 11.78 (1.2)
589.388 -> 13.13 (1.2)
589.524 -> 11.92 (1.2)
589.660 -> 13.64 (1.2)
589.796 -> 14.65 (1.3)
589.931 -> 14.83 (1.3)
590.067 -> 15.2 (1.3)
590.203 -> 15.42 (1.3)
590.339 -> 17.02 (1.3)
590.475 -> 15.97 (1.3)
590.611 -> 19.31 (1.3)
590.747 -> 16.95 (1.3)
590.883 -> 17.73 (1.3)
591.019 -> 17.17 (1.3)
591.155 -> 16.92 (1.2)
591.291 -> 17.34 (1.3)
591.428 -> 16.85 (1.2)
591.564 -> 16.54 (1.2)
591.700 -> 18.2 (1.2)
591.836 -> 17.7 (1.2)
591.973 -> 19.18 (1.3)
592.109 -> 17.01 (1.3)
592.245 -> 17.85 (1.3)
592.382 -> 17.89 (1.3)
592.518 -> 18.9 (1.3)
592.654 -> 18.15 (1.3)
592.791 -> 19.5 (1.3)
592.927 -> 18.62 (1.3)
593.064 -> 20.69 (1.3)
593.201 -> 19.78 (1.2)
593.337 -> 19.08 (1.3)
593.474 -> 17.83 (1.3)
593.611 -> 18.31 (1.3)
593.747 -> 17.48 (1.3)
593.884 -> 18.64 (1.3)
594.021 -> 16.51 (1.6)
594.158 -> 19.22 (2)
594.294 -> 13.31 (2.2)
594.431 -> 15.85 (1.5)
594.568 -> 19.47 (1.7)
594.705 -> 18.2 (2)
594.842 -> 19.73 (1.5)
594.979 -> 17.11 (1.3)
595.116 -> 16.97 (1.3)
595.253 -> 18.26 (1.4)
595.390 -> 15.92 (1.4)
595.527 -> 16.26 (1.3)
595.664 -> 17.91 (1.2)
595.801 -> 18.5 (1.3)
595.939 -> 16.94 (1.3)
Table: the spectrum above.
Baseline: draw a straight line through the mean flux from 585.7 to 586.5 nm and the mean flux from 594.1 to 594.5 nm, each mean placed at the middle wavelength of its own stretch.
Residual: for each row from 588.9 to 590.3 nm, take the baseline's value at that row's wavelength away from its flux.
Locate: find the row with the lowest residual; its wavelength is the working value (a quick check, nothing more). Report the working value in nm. 589.253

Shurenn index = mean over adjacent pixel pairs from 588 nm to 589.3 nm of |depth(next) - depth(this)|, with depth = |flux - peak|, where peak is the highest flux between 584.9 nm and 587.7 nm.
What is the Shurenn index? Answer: 1.49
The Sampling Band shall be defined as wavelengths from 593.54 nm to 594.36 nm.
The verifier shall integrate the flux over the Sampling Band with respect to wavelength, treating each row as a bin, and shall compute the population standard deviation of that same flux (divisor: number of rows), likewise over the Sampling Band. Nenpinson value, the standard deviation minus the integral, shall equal -12.2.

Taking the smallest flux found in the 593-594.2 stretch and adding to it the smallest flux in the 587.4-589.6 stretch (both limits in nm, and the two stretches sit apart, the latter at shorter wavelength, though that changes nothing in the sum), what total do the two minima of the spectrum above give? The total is 28.3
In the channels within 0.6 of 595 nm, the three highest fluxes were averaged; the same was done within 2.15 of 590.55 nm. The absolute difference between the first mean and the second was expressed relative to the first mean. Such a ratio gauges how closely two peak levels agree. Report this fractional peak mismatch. 0.00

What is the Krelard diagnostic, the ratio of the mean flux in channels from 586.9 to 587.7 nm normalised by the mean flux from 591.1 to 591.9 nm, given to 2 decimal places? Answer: 0.99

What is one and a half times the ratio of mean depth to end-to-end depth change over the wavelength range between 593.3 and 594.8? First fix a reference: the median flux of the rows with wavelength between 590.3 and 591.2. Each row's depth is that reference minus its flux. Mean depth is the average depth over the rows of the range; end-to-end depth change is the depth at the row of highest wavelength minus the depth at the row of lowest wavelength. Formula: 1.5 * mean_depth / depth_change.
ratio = -1.0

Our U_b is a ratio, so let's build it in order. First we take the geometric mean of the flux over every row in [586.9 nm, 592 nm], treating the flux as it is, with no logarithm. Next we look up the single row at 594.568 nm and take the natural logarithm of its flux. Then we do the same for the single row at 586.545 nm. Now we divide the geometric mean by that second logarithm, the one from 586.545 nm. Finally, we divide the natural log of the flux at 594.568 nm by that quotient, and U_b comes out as 0.511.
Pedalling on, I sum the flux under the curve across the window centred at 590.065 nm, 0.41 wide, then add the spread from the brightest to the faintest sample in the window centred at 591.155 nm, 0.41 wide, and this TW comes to 6.6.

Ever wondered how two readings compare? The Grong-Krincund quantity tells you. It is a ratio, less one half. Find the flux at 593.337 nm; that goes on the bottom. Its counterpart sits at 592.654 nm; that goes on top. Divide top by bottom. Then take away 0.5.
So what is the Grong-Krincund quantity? 0.451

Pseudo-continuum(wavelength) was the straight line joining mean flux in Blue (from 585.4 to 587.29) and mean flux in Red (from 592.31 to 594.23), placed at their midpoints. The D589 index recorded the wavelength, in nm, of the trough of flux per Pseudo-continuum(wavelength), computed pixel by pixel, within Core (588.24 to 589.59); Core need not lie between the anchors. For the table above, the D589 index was 589.253 nm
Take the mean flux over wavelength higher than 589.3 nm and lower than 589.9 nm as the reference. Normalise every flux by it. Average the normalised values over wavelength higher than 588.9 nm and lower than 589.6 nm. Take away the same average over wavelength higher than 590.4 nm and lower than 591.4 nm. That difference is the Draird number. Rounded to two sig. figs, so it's -0.30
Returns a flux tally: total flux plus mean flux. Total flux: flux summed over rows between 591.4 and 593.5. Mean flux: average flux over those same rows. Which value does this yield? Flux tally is 312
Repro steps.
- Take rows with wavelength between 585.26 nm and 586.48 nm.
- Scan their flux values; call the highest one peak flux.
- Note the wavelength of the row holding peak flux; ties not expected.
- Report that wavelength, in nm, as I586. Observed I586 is 585.331 nm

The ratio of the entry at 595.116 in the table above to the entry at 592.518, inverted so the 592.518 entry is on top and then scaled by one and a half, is 1.67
